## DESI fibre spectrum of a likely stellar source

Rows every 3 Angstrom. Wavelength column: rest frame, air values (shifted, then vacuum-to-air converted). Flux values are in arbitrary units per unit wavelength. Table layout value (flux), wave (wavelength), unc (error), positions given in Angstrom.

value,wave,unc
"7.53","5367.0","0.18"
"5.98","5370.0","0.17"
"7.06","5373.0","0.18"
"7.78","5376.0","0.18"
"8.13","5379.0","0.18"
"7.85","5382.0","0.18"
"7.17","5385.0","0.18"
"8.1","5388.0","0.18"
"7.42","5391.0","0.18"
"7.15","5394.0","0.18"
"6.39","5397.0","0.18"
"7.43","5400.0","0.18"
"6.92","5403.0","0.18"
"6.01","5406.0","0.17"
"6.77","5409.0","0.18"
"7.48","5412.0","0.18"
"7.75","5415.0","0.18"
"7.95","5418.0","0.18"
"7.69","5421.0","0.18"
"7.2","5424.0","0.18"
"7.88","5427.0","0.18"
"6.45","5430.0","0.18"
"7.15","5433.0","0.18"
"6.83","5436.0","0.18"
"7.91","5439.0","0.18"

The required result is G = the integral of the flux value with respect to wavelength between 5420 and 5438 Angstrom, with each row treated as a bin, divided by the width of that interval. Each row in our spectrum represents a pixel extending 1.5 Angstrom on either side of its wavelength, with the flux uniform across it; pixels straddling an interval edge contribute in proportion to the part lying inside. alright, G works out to 7.21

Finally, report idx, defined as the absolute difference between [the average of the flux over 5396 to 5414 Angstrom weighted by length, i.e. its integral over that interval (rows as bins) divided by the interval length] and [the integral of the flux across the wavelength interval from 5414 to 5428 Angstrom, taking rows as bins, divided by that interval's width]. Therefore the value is 0.8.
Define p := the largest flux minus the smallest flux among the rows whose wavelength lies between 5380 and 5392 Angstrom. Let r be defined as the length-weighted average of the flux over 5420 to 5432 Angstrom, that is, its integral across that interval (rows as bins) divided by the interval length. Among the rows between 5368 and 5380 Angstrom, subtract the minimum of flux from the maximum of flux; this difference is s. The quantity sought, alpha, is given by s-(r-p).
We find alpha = -4.20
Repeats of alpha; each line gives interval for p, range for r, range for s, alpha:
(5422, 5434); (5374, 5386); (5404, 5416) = -4.56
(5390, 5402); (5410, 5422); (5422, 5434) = -5.21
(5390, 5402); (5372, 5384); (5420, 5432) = -5.24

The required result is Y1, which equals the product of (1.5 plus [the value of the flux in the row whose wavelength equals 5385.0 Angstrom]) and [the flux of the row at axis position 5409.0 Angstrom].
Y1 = 59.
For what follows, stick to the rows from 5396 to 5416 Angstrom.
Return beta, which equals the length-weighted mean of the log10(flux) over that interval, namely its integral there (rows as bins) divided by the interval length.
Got 0.841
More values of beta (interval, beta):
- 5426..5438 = 0.849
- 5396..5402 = 0.841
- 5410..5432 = 0.872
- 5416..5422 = 0.893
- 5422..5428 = 0.876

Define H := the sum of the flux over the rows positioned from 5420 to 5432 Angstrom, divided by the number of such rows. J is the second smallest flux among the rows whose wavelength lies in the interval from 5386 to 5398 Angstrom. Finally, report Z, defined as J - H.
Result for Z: -0.2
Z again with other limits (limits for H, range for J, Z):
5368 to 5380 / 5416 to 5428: 0.5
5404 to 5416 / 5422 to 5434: 0.1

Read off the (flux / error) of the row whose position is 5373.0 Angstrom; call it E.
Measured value 39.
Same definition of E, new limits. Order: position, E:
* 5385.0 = 40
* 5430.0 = 36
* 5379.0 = 45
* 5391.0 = 41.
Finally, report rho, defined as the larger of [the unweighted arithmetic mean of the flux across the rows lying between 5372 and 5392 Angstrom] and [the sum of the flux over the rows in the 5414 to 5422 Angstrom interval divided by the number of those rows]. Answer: 7.80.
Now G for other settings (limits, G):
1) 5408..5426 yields 7.50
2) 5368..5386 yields 7.34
